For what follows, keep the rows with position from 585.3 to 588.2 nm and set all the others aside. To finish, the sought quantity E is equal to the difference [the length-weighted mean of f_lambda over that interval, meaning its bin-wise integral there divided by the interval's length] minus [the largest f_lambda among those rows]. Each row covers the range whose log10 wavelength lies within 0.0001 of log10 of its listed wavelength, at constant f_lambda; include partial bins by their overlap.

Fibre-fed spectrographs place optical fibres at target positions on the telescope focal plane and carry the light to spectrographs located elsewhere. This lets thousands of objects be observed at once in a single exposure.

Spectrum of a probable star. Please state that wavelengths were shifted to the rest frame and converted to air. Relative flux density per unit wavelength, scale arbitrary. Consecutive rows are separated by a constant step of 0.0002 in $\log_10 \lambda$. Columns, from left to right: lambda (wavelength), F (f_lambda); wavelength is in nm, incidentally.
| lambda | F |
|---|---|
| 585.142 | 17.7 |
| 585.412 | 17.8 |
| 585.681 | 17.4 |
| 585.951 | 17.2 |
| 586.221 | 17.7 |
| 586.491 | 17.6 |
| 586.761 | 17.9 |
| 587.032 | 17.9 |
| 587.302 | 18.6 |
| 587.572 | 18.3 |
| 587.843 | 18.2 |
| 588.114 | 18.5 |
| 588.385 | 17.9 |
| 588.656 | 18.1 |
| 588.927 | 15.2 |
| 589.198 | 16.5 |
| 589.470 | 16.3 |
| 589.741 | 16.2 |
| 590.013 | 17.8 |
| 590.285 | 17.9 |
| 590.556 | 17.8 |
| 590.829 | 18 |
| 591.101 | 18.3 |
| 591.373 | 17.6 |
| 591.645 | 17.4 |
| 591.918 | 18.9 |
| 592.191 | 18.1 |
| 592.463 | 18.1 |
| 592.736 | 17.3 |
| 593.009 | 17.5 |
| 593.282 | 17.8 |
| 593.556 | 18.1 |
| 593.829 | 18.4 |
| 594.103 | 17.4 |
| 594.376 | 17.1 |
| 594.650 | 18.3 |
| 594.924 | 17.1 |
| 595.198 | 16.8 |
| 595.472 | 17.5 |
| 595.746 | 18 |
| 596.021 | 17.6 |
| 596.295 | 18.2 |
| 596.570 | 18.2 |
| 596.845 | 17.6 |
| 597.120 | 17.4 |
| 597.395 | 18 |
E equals -0.69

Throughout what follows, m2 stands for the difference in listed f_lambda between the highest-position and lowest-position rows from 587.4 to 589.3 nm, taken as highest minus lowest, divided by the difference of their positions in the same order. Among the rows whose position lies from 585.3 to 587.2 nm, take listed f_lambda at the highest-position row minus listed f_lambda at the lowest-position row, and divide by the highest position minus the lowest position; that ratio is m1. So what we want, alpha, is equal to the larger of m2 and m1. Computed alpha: 0.06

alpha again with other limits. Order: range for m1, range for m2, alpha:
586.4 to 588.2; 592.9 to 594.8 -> 0.55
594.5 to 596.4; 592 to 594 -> 0.18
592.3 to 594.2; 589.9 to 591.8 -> -0.25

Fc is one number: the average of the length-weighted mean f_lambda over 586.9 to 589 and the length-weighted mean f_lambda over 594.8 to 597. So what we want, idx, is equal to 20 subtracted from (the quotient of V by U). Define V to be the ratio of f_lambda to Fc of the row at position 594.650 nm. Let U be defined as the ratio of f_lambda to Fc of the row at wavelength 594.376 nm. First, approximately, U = 0.96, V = 1.03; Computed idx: -18.9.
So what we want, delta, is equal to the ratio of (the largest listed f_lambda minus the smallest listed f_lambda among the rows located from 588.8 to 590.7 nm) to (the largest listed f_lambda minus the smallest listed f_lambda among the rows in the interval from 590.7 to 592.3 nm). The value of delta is 1.8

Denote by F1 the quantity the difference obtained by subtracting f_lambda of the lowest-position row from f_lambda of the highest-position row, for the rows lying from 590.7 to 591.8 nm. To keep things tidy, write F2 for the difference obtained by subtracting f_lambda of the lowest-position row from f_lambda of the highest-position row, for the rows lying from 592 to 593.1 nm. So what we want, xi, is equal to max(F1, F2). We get -0.6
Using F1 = -0.6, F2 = -0.60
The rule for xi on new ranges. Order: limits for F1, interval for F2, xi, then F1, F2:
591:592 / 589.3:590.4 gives 1.6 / 0.6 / 1.60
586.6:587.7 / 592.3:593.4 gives 0.4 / 0.4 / -0.30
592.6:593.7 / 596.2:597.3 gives 0.8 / 0.8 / -0.80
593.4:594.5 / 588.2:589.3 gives -1.0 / -1.0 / -1.40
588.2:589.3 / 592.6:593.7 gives 0.8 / -1.4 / 0.80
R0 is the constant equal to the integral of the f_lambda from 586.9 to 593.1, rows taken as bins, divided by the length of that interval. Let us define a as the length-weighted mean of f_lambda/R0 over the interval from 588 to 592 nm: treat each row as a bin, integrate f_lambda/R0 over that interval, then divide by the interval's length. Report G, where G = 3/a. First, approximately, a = 0.988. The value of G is 3.03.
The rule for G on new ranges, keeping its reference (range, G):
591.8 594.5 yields 2.97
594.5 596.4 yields 3.01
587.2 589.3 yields 3.00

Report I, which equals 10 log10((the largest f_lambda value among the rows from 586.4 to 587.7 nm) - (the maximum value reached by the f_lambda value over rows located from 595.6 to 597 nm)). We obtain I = -4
